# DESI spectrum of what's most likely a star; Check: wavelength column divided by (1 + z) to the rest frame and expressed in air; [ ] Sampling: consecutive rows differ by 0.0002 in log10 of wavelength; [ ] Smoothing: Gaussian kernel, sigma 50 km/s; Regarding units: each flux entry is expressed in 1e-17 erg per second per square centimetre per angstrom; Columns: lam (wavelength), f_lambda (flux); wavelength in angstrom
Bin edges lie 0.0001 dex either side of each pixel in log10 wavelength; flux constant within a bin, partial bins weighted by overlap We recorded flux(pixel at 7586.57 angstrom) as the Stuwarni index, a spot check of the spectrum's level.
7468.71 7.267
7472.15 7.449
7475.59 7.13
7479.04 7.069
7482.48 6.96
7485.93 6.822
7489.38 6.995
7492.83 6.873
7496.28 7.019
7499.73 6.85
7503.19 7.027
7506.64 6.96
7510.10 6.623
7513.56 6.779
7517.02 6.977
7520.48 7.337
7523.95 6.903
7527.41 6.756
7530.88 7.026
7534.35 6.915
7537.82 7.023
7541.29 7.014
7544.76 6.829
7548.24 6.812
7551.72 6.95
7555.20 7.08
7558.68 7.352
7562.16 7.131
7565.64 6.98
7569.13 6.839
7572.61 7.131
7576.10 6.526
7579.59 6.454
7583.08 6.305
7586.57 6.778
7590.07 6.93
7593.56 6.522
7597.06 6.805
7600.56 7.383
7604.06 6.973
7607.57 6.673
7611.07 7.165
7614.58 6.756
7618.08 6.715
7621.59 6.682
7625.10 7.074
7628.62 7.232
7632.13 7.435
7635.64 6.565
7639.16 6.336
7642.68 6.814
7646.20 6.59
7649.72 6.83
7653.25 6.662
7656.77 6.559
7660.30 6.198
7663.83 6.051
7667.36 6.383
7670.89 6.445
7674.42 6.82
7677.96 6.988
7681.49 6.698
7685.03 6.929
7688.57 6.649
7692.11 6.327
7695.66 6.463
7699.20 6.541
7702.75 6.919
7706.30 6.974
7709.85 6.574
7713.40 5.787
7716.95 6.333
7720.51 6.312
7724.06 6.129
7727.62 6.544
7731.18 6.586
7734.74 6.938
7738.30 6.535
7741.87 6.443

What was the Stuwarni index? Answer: 6.778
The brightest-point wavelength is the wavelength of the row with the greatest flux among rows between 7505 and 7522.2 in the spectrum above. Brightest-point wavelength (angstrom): 7520.48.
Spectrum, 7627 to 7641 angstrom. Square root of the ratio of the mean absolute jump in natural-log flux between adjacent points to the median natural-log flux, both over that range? 0.18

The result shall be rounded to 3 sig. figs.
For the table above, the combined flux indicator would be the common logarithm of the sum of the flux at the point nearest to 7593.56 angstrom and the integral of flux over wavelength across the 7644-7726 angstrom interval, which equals 2.73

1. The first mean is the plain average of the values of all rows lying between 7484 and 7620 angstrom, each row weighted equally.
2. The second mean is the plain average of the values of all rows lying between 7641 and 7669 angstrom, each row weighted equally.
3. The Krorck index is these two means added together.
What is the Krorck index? 13.41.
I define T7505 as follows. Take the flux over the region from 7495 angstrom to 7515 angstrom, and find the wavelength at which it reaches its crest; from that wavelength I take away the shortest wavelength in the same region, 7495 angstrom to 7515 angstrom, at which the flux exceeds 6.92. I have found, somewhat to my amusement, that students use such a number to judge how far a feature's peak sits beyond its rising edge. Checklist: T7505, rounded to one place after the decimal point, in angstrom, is 6.9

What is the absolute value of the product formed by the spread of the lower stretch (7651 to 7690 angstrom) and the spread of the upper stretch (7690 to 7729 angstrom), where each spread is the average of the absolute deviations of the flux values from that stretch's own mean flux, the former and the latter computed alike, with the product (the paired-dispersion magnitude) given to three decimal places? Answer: 0.056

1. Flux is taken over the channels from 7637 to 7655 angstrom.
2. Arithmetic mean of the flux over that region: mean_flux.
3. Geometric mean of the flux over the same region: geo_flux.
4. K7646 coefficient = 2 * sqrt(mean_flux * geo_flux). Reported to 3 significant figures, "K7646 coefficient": 13.3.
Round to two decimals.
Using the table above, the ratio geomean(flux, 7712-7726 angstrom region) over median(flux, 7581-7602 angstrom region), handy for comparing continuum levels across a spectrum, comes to 0.90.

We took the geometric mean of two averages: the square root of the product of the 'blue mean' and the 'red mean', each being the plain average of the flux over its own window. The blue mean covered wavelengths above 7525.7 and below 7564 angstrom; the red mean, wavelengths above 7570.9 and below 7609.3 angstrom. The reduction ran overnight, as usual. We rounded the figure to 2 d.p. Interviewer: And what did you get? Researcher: 6.88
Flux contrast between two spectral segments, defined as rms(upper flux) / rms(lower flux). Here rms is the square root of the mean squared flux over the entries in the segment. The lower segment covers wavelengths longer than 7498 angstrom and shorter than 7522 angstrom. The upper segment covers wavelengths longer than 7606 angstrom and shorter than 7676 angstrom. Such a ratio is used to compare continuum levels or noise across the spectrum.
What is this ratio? 0.967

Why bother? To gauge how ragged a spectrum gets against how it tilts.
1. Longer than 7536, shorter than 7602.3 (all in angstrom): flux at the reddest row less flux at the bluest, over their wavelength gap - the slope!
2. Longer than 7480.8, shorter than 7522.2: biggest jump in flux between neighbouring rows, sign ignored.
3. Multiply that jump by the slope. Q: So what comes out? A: 0.0021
